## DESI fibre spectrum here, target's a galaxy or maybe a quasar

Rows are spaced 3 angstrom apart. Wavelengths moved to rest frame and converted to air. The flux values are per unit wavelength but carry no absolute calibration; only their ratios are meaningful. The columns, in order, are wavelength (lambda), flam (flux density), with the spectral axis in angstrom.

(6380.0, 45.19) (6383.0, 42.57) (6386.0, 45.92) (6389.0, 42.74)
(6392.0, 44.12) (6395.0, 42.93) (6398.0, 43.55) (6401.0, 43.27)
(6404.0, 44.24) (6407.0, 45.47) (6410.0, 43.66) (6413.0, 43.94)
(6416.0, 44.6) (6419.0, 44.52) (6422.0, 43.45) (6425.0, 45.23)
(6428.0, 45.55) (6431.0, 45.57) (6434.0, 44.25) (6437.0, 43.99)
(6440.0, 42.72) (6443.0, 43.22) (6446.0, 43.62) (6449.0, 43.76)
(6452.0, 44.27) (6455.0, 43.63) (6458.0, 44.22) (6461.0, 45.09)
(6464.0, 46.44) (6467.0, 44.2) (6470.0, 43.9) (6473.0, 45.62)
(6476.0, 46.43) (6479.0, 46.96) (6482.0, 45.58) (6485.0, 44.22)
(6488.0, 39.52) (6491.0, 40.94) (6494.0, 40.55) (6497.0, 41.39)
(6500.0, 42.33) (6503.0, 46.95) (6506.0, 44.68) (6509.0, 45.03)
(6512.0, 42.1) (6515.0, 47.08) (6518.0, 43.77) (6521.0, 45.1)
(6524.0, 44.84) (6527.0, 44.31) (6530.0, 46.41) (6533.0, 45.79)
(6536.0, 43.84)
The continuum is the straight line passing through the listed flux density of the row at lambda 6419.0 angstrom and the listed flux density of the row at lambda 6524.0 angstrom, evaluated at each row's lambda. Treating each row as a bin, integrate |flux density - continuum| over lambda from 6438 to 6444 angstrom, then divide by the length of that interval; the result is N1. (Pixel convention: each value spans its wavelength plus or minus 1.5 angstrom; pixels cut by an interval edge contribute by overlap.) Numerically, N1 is 1.6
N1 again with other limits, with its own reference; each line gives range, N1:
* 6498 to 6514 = 1.6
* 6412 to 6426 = 0.5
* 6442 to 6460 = 0.8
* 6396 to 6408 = 0.9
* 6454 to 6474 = 0.8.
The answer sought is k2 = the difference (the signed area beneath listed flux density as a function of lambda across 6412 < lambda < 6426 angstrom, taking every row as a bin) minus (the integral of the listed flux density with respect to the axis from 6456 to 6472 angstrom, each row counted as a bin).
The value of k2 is -96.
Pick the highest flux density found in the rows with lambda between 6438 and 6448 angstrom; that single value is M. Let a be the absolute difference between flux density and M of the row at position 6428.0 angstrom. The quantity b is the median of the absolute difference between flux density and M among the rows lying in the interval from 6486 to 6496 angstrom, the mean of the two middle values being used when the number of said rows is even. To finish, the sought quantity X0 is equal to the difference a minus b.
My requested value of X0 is -1.1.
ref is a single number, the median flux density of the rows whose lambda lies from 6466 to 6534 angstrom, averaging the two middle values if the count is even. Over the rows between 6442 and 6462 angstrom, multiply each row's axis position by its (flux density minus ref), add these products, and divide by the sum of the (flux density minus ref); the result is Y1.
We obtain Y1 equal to 6448.0 angstrom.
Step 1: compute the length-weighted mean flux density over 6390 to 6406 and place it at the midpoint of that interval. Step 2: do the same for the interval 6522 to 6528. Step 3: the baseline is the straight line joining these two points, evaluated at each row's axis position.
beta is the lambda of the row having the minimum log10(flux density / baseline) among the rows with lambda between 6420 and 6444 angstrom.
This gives 6440.0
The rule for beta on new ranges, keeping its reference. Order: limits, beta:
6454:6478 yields 6455.0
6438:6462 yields 6440.0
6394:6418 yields 6395.0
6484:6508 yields 6488.0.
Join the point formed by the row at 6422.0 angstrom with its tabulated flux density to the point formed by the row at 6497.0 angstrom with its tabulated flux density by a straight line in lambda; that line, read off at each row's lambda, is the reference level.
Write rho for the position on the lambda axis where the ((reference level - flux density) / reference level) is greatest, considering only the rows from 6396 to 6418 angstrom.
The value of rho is 6401.0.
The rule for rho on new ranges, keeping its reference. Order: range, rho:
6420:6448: 6440.0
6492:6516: 6494.0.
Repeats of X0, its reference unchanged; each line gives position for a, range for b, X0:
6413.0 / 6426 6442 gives -0.6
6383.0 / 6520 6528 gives -0.2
